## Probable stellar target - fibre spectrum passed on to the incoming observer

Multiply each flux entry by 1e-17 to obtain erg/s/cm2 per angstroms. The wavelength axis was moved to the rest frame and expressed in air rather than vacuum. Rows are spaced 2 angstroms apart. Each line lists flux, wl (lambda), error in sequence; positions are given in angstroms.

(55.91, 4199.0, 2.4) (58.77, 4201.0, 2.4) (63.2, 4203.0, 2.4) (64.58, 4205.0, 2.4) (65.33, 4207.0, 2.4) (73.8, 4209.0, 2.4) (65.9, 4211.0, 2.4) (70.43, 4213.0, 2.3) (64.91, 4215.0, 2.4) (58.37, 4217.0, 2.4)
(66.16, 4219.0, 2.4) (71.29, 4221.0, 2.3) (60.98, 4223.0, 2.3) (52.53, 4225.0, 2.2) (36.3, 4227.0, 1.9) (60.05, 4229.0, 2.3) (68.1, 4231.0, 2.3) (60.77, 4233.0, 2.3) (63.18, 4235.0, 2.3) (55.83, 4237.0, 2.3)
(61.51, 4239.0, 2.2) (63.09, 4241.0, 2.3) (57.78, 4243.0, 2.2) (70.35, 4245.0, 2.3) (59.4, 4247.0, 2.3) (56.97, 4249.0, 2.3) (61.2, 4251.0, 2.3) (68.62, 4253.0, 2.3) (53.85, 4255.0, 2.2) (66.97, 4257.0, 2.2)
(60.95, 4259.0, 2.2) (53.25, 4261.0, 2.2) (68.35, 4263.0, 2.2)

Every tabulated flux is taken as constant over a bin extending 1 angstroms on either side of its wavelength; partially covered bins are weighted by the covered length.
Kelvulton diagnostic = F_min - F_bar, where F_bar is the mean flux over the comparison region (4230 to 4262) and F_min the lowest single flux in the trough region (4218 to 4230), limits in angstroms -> -25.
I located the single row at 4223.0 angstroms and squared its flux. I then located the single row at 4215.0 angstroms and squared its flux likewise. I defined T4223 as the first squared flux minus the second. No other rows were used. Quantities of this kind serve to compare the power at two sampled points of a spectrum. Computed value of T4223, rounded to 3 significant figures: -495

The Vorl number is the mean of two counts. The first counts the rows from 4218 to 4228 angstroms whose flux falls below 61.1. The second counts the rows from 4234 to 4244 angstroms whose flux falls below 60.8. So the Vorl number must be 2.5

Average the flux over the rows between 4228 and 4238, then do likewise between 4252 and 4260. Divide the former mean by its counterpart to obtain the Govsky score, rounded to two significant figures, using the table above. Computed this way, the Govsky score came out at 0.98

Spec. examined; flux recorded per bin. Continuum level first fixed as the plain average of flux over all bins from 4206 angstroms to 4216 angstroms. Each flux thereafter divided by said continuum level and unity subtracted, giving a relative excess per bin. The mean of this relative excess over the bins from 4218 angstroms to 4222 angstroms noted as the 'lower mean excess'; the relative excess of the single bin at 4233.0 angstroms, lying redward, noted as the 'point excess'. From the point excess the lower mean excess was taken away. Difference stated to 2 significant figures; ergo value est -0.12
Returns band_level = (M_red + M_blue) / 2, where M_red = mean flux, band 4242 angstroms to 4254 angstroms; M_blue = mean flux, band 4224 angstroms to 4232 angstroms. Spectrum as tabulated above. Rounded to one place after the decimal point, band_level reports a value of 58.3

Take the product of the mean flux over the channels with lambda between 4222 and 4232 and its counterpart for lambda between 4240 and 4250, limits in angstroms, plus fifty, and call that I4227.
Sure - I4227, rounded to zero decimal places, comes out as 3470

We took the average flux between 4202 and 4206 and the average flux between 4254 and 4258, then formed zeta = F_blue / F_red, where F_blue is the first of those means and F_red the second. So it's 1.06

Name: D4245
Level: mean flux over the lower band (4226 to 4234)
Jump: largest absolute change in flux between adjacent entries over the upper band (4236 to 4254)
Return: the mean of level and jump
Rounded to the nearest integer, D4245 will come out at 34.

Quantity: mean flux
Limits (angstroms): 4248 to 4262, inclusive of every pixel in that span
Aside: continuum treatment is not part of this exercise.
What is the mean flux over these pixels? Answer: 60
